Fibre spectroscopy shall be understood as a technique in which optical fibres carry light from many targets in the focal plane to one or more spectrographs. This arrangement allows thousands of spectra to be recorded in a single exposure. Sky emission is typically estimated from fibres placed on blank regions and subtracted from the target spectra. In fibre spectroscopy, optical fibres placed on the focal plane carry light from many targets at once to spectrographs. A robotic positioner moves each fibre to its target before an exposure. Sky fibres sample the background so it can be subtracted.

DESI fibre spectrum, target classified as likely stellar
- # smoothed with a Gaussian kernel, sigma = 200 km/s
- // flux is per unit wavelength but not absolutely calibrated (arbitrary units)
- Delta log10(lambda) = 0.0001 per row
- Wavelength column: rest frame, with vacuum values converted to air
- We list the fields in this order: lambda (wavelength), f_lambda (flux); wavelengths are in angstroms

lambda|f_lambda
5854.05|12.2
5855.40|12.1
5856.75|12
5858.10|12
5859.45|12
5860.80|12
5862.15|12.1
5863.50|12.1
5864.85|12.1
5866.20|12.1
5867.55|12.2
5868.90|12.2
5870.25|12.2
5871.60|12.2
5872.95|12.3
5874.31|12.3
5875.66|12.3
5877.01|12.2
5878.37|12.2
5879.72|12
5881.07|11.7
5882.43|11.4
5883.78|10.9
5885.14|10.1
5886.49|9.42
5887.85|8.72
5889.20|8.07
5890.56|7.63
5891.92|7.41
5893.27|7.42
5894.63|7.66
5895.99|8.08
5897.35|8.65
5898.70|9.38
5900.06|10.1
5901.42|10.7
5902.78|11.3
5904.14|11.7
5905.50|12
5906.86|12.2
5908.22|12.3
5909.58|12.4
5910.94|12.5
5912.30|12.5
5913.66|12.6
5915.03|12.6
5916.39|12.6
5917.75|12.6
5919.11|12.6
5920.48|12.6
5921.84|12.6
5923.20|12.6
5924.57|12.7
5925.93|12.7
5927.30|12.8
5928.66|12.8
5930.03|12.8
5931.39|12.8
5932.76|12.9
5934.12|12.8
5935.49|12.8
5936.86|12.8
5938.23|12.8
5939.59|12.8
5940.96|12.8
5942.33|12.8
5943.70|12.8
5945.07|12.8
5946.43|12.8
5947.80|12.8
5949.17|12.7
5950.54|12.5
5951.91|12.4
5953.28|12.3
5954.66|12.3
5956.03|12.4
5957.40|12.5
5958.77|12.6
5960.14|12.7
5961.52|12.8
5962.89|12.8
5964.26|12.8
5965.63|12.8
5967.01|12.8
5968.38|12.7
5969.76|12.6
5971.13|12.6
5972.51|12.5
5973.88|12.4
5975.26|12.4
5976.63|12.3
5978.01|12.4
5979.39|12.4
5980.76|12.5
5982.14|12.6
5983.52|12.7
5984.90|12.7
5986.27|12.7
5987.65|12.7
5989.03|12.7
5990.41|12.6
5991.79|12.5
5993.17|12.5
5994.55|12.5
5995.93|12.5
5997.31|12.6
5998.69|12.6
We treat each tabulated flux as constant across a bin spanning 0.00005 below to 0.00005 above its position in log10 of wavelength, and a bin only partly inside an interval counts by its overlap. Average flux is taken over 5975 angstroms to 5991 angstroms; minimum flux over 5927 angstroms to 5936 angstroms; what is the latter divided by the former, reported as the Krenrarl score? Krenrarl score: 1.02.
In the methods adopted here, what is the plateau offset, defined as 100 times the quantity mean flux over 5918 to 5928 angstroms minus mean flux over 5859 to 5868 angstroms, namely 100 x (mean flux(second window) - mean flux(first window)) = 57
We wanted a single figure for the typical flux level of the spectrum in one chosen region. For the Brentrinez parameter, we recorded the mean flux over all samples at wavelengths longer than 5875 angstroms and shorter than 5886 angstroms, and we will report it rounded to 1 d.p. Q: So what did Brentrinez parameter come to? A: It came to 11.6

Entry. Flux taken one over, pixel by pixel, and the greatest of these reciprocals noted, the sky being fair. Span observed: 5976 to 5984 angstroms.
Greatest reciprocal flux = 0.081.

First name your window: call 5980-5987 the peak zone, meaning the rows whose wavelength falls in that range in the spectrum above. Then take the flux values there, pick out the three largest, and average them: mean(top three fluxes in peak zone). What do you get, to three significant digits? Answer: 12.7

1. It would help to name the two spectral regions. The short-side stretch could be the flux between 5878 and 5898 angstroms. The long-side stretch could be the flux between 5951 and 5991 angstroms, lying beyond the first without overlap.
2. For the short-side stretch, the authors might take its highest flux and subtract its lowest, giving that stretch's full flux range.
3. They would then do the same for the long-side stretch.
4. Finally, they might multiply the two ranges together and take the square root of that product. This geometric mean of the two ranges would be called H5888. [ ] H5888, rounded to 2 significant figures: 1.5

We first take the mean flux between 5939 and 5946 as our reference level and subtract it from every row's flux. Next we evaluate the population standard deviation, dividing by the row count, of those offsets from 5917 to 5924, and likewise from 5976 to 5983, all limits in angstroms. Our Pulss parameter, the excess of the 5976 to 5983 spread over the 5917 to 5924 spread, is 0.10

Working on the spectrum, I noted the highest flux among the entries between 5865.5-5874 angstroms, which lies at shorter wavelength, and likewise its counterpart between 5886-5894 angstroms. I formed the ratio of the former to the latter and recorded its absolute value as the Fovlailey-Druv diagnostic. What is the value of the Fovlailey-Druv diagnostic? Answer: 1.31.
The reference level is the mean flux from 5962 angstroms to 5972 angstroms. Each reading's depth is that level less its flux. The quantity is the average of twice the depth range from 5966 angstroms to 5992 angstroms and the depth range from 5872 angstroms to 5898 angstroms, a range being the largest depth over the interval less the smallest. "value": 2.9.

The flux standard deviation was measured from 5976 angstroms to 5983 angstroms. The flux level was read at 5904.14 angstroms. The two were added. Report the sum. 11.8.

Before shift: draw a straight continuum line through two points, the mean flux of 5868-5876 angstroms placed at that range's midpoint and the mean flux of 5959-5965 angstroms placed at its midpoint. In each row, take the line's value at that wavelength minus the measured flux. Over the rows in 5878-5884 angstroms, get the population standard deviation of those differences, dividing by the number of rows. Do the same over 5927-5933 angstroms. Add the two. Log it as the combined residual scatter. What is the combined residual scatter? 0.50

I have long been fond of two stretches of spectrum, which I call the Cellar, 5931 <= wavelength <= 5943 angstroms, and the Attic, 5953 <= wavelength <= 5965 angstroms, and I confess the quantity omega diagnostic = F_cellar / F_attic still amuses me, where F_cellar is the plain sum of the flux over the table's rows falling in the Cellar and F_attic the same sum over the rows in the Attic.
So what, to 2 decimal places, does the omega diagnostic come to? 1.02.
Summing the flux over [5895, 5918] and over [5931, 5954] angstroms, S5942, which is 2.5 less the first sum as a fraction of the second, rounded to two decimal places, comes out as 1.60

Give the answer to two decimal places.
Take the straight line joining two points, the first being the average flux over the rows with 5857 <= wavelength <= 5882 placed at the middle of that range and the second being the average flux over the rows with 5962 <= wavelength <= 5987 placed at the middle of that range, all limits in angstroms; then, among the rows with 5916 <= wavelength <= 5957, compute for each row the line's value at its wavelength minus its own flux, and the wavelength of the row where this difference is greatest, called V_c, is 5954.66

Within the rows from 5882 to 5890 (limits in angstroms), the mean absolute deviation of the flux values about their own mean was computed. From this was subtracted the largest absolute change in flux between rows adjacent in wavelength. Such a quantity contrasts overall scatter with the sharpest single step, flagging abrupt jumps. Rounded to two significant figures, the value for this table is 0.23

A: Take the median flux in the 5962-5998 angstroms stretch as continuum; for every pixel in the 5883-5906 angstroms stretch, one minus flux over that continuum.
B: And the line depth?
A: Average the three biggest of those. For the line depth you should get 0.41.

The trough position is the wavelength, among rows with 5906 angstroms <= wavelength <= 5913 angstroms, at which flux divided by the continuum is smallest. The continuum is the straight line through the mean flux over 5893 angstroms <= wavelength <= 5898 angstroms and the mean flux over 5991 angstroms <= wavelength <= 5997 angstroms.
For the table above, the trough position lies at 5912.30 angstroms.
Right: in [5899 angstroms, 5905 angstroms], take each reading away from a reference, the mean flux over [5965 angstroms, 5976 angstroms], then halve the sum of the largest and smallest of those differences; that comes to 1.7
